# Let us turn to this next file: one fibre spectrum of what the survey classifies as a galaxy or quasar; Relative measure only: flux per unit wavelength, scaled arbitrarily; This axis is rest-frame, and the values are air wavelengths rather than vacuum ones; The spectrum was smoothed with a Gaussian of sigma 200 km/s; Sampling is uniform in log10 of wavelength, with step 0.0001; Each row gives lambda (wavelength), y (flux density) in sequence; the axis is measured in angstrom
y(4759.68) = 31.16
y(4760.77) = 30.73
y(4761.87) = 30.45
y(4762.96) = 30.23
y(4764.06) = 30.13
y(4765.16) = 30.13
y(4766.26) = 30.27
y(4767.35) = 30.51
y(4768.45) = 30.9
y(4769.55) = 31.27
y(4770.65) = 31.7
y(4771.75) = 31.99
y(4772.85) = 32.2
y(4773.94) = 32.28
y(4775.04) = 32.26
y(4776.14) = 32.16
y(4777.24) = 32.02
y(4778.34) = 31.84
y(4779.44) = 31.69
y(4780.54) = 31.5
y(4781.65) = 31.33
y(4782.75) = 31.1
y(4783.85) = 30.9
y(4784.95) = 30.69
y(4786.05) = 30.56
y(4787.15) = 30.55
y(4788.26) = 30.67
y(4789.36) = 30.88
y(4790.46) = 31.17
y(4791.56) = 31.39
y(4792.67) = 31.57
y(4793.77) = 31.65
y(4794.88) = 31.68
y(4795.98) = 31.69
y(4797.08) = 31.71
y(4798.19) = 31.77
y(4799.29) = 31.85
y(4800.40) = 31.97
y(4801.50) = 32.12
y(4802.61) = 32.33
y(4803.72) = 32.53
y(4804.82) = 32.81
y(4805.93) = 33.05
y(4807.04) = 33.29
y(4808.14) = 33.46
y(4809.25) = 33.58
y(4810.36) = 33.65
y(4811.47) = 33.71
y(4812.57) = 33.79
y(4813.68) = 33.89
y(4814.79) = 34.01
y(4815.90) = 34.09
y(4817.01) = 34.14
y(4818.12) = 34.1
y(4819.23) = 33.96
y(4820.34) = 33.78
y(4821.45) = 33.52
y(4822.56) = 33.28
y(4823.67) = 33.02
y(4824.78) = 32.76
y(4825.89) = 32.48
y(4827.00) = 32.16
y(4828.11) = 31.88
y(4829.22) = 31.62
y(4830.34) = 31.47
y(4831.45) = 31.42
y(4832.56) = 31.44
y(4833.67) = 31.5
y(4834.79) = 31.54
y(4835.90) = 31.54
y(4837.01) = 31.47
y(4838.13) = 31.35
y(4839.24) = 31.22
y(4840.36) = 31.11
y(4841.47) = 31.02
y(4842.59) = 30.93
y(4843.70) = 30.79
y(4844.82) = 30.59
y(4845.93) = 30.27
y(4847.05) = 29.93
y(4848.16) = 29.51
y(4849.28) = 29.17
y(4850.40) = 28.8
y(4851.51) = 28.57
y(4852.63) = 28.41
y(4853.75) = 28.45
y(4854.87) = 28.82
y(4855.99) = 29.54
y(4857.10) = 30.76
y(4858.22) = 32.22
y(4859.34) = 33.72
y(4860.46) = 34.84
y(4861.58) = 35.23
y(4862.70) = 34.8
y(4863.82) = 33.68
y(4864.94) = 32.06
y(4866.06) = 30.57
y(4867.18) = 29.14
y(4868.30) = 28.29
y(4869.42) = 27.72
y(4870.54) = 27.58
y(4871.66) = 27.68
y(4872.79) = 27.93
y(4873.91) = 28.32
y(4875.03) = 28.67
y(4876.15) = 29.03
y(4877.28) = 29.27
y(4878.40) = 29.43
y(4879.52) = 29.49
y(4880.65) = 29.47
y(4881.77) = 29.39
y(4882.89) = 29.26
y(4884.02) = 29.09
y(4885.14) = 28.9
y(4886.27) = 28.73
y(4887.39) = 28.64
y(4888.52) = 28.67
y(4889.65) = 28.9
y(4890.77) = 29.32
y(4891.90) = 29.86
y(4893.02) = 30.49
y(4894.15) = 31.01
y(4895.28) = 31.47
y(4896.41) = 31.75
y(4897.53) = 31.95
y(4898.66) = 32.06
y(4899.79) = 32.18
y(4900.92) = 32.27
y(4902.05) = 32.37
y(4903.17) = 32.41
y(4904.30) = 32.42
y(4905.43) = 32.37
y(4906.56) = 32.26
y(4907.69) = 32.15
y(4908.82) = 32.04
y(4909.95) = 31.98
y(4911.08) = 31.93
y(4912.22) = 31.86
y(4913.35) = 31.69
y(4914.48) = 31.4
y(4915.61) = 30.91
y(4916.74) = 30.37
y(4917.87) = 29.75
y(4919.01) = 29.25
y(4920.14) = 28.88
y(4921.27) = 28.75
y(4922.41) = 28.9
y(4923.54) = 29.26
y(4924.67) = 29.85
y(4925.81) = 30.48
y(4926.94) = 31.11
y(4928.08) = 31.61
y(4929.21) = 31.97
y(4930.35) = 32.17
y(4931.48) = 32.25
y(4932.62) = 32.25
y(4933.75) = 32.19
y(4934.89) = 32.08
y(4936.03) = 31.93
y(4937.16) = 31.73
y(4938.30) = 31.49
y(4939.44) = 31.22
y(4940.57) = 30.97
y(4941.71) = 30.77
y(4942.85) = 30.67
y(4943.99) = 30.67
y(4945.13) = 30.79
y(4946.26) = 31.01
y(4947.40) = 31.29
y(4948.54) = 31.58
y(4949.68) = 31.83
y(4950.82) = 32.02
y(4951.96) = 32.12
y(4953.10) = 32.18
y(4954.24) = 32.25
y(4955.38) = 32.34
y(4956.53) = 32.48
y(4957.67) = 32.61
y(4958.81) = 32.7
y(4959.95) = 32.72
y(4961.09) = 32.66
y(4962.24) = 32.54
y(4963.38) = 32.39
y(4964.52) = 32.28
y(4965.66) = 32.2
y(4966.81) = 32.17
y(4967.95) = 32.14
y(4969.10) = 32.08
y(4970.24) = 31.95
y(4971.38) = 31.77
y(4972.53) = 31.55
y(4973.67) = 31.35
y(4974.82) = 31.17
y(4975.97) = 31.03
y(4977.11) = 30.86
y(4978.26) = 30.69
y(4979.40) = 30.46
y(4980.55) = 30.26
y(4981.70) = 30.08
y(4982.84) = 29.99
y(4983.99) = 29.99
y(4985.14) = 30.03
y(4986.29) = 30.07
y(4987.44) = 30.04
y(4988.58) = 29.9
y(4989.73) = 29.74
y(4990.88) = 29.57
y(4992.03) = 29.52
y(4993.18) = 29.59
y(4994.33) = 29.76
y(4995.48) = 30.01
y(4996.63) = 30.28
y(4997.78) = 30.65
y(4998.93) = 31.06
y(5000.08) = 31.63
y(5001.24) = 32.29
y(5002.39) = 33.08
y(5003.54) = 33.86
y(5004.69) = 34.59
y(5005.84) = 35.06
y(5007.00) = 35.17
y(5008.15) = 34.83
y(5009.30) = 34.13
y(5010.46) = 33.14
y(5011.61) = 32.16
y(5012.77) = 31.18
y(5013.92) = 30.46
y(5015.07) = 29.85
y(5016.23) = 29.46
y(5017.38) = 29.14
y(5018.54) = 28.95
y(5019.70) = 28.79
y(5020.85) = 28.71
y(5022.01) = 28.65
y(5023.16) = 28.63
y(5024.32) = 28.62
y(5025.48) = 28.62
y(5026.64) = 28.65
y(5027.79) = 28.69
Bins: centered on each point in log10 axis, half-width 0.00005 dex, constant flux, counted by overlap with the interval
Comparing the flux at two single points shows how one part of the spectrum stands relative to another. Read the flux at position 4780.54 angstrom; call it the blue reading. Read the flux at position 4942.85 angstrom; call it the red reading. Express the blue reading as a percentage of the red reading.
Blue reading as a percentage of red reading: 103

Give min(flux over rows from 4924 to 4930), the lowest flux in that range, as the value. 29.85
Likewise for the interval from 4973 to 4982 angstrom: 30.08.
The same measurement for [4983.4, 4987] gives 29.99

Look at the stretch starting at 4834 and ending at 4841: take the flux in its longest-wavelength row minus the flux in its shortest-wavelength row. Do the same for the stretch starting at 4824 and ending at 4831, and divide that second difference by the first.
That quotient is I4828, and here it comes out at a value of 3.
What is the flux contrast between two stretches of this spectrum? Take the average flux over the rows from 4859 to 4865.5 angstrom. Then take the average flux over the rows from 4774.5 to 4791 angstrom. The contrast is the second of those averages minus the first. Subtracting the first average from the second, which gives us -2.8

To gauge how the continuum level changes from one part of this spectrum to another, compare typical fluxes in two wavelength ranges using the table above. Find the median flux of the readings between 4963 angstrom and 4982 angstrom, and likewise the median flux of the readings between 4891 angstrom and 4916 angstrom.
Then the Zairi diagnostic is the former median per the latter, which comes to 0.99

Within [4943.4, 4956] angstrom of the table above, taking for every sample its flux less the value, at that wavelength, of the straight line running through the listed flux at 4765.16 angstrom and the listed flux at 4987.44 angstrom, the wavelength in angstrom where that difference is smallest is 4943.99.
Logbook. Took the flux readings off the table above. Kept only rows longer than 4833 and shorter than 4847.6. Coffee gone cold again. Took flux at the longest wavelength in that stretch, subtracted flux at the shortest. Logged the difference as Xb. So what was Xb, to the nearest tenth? -1.6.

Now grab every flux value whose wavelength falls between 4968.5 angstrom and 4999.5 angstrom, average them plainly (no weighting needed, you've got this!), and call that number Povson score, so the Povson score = 30.5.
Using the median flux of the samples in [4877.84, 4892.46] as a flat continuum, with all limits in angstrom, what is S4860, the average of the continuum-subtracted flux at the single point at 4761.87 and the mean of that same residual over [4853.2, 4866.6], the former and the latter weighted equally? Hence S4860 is 2.0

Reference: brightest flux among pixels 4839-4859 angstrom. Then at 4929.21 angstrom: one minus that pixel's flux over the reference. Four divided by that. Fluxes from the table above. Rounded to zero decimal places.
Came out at 516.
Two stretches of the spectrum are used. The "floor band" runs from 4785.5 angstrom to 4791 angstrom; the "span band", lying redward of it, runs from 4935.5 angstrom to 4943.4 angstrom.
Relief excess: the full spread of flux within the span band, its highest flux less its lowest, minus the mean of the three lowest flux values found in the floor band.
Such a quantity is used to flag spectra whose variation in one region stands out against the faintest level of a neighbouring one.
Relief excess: -29.3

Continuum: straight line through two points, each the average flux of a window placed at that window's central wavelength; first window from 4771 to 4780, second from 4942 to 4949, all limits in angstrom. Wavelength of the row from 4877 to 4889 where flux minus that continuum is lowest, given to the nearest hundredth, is 4887.39 angstrom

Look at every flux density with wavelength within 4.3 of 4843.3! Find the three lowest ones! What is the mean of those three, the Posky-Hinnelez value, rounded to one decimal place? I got 30.3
